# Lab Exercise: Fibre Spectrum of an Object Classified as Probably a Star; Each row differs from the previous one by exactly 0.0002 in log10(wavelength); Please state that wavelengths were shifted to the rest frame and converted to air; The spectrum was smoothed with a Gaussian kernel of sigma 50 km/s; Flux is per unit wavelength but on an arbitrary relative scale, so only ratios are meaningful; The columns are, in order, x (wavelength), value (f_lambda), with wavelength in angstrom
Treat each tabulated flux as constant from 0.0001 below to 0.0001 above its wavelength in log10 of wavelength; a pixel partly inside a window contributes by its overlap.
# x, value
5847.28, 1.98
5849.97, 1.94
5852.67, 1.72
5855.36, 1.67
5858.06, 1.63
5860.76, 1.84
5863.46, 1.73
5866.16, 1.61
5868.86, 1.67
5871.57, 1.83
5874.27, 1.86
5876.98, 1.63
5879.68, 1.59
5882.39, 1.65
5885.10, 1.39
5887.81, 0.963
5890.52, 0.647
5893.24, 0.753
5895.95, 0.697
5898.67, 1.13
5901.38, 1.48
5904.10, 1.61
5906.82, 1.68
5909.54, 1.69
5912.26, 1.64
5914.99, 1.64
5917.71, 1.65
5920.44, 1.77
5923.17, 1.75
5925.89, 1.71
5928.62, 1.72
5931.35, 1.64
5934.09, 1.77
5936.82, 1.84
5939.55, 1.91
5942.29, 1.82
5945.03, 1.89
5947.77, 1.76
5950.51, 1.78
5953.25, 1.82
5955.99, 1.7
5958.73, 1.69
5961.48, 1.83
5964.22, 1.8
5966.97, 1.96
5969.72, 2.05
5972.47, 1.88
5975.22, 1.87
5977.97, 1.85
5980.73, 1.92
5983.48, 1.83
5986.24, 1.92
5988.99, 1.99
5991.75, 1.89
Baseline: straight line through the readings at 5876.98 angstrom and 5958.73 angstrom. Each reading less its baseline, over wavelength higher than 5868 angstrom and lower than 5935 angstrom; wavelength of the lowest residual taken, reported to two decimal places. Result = 5890.52 angstrom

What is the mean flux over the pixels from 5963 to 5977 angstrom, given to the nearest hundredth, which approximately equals 1.91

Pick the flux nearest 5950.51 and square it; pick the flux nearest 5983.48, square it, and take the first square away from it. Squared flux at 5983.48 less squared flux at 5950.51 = 0.18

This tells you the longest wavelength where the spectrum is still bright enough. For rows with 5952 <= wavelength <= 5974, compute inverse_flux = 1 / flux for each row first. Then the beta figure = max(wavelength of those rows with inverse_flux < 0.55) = 5972.47 angstrom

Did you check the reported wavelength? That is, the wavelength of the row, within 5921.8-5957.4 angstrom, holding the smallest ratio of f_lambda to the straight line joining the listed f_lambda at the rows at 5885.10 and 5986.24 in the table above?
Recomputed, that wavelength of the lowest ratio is 5955.99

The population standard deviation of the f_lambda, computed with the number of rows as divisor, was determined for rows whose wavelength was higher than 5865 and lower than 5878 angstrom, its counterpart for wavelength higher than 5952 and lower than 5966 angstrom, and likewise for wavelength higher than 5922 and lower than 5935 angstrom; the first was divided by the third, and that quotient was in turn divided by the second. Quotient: 39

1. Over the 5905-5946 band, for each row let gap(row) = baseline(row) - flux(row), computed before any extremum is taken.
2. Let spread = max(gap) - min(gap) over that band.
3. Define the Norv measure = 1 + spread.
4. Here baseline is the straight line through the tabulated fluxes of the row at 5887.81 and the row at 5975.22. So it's 1.29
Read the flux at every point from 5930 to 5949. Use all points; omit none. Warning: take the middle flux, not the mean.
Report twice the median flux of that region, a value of 3.64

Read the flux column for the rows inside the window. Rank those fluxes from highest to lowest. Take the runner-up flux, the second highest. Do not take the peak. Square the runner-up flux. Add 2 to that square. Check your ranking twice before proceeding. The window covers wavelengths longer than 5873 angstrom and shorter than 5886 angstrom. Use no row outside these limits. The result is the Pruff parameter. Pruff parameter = 4.7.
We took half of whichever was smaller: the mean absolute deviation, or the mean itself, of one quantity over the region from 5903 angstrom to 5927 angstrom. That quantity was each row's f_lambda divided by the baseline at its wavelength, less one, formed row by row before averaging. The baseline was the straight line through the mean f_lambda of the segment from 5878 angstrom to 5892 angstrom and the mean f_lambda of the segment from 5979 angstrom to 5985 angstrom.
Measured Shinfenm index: 0.013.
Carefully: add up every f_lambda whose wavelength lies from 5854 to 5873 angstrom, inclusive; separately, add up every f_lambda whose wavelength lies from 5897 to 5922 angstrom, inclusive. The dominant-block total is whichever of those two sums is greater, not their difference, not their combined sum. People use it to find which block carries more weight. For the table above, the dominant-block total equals 14.3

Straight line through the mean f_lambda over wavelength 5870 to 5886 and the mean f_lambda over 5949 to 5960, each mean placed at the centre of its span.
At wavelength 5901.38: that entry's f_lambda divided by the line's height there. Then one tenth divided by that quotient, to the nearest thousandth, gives 0.114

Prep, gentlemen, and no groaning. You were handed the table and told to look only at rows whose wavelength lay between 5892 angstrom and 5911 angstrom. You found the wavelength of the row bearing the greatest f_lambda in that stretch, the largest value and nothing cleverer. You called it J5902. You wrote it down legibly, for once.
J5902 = 5909.54 angstrom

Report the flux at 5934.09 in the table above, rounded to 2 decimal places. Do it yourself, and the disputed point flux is 1.77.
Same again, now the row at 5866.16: 1.61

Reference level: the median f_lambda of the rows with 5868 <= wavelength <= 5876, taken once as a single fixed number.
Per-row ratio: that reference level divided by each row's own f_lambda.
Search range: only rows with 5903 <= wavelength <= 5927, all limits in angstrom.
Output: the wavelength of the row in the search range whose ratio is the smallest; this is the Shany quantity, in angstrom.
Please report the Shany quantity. 5920.44 angstrom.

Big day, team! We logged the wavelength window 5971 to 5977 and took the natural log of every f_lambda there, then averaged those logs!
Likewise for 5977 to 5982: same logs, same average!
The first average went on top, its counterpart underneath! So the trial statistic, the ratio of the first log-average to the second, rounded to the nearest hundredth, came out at 0.99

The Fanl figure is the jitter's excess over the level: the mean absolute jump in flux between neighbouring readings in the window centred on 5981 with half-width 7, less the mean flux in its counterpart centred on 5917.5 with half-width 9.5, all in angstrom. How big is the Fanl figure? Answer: -1.6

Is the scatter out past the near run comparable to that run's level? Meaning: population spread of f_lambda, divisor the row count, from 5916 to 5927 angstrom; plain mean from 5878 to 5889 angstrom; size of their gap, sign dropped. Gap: 1.4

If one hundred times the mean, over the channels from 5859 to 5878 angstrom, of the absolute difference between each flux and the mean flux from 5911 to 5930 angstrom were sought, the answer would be 9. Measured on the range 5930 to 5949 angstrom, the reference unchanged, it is 12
